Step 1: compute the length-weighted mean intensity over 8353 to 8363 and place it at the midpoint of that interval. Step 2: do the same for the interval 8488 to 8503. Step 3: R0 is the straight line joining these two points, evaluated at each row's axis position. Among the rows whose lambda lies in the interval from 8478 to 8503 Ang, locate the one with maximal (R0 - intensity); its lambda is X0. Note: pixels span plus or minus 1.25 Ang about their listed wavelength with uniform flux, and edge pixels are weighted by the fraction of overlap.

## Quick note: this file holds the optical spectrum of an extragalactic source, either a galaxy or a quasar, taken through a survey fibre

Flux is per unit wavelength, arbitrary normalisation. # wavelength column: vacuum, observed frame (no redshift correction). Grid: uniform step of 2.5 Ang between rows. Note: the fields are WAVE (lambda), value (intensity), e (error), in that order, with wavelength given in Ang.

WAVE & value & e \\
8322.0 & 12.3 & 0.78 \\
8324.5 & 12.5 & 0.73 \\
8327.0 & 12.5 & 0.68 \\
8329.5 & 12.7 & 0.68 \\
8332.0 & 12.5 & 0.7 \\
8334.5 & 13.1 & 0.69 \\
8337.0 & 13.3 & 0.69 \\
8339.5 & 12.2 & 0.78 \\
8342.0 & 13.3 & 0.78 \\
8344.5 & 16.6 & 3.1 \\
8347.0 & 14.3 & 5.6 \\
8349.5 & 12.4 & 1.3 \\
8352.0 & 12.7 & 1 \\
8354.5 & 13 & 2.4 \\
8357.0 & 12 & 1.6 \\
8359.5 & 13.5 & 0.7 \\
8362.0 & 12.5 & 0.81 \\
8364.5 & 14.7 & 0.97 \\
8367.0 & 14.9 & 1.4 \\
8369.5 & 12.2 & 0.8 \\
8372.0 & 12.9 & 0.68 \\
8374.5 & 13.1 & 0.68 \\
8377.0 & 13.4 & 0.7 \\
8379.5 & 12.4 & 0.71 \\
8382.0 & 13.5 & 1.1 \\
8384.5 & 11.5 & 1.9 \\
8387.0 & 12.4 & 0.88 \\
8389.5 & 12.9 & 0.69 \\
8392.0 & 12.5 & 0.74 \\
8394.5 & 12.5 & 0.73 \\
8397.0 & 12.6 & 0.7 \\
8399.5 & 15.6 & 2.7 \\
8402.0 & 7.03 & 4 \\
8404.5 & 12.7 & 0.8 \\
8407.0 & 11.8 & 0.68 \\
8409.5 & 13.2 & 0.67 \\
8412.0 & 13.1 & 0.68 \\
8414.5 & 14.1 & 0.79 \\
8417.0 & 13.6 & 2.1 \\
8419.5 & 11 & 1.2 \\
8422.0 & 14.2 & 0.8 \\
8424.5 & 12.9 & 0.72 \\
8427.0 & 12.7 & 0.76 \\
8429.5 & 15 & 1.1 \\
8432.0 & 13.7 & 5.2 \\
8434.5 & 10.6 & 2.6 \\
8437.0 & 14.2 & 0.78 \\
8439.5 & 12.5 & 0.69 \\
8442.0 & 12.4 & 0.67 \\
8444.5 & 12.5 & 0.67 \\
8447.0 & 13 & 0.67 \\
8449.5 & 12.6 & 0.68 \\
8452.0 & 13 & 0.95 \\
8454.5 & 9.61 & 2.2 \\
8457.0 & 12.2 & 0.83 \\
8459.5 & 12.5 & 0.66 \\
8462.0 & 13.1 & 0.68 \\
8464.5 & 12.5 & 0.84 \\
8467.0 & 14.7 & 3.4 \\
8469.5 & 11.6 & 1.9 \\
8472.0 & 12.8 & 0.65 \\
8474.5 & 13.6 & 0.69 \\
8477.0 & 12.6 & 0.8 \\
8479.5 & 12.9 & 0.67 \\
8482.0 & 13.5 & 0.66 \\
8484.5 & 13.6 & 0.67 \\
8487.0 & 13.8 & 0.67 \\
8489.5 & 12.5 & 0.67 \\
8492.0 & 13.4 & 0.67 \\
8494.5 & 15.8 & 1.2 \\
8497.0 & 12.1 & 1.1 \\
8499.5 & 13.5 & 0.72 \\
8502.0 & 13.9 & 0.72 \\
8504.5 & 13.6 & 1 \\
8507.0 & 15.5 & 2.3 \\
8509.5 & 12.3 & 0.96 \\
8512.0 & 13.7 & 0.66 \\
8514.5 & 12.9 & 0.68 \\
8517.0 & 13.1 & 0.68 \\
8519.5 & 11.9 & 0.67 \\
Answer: 8497.0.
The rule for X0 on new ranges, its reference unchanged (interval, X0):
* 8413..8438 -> 8434.5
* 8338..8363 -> 8357.0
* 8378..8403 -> 8402.0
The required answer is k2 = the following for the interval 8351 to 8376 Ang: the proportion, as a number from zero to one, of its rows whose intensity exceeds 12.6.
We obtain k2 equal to 0.70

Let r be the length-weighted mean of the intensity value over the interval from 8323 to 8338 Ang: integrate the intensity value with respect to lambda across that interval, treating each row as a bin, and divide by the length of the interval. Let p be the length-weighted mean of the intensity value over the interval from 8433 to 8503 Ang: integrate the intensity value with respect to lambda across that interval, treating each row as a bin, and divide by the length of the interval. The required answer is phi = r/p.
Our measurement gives 0.99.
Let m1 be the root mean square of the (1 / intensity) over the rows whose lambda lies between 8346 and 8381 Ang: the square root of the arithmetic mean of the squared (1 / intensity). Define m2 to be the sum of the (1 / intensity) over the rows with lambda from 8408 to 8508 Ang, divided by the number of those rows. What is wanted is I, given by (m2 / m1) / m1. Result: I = 13.1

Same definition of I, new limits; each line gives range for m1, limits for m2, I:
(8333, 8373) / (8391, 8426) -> 14.3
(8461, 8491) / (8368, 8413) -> 13.9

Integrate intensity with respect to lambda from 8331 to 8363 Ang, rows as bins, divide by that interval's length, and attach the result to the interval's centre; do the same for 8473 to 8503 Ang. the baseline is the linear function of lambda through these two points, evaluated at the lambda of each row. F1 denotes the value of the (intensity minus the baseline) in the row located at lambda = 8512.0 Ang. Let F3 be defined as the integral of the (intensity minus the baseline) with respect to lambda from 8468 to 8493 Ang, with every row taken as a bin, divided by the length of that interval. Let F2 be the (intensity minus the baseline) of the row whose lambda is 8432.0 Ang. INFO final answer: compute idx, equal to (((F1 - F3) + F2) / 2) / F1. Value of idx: 2.1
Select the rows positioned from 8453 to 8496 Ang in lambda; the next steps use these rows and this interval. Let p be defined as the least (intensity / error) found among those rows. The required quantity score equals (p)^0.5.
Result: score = 2.1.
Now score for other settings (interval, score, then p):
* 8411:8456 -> 1.6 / 3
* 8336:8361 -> 1.6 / 3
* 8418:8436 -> 1.6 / 3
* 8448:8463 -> 2.1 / 4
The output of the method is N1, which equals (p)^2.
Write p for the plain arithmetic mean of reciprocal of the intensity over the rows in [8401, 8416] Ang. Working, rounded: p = 0.088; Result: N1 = 0.0078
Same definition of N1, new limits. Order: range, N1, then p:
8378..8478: 0.0064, 0.080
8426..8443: 0.0060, 0.078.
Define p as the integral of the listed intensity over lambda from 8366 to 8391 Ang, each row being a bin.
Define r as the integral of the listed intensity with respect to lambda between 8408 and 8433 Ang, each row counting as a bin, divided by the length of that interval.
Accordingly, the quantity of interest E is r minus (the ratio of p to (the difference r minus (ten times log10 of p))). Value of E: 40.8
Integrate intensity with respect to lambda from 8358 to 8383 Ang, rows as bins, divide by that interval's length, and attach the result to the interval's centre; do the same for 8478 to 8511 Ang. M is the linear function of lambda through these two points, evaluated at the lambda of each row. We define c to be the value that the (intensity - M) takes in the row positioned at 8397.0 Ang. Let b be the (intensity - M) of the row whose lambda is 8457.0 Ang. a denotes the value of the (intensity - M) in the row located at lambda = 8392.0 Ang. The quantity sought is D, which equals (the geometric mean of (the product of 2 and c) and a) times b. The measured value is -1.4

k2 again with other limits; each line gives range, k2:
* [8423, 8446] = 0.56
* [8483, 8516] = 0.77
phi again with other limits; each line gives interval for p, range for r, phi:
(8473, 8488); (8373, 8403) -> 0.94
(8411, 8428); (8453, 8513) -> 1.00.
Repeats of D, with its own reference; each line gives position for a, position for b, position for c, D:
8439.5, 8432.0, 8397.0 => 0.3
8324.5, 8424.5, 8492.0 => -0.2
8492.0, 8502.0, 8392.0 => 0.2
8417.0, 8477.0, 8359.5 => -0.3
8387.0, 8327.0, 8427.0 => -0.8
